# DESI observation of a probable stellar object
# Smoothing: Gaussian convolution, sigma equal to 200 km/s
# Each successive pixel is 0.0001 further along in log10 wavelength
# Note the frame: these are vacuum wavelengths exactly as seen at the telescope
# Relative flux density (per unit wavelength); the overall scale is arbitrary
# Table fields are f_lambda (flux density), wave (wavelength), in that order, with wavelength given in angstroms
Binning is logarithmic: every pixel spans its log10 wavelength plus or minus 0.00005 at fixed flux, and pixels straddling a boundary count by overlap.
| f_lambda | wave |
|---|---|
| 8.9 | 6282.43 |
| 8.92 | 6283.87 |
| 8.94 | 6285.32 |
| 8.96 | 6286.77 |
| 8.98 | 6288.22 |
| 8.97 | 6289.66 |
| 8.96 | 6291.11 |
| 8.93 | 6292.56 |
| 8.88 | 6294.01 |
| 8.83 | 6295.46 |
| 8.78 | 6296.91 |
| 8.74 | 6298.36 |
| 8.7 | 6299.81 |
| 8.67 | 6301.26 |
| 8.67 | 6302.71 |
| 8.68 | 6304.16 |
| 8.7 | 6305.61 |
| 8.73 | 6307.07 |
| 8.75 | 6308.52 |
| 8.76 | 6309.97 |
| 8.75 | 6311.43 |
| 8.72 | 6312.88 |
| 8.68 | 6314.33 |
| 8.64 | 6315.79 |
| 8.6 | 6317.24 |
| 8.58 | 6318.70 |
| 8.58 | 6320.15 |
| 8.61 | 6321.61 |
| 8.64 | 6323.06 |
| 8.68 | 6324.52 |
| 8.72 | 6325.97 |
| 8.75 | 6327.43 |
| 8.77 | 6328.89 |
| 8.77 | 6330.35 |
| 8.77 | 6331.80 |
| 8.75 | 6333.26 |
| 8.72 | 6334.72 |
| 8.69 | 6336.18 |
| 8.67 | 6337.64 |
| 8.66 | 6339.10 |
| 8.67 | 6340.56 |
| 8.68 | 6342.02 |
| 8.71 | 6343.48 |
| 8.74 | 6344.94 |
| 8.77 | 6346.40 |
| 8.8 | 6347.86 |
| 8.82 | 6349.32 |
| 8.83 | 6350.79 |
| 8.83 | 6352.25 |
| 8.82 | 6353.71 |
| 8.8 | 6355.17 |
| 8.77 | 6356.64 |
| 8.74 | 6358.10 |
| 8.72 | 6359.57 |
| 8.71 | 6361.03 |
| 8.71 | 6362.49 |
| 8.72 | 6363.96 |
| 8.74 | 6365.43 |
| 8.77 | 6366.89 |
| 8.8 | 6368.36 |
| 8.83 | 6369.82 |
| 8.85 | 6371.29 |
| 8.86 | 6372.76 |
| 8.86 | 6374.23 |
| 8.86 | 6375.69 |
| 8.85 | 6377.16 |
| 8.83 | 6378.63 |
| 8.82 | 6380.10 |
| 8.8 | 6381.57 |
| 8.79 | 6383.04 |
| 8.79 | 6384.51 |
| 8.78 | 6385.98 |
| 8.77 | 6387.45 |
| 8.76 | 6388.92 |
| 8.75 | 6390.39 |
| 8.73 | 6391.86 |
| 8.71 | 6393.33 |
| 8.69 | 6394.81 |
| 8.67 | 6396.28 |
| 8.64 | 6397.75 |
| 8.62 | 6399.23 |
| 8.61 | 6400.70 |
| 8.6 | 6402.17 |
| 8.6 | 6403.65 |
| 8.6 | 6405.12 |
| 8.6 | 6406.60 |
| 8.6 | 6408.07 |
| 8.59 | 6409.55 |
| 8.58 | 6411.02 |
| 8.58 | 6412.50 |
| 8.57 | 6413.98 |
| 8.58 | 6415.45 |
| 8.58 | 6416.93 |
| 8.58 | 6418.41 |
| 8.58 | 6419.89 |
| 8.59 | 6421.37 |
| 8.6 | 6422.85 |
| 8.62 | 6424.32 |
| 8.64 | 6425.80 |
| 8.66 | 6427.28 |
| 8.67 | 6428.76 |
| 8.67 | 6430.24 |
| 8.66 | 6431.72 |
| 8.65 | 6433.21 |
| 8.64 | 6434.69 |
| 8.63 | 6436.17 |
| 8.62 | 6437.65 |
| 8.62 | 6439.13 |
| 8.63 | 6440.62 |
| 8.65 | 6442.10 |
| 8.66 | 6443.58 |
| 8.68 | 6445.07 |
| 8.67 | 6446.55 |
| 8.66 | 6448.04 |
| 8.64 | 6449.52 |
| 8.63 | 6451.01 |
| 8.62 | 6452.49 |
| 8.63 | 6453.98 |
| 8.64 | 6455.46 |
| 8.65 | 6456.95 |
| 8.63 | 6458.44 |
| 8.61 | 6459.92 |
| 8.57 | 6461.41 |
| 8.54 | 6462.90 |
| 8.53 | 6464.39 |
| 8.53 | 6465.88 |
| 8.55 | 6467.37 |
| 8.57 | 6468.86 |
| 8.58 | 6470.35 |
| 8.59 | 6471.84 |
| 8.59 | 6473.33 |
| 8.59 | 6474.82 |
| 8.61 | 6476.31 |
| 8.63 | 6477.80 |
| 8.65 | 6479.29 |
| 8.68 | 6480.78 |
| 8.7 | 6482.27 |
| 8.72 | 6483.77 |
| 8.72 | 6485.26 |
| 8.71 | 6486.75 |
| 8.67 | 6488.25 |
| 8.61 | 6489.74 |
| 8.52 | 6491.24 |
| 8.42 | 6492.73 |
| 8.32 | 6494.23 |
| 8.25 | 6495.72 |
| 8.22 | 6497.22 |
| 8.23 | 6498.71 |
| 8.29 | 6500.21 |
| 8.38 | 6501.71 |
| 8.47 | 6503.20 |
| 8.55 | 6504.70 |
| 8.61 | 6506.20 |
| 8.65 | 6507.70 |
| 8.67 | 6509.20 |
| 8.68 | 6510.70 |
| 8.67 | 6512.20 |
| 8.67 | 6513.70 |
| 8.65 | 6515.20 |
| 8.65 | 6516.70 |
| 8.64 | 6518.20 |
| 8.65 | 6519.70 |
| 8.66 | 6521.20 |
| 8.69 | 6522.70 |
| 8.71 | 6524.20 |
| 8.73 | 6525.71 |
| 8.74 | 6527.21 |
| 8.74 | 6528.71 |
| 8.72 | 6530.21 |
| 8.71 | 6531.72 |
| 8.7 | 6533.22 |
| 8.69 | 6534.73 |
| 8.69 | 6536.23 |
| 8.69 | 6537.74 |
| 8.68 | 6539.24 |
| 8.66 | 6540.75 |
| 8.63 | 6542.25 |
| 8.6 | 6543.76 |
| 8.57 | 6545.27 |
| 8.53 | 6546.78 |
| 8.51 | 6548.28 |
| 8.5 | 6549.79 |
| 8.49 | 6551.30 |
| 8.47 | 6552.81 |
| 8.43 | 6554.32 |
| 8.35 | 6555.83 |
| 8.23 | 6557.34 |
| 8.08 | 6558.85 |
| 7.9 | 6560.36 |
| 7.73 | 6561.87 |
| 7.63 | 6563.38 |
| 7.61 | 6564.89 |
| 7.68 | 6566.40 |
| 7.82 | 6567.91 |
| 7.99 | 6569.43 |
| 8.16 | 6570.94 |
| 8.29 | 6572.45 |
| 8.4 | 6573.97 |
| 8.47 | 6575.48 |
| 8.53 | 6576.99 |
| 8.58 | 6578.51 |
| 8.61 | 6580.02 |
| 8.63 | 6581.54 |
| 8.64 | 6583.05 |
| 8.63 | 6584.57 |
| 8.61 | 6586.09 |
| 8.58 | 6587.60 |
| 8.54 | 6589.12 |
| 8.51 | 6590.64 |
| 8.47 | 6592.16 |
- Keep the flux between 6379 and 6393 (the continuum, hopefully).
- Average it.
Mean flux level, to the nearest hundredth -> 8.78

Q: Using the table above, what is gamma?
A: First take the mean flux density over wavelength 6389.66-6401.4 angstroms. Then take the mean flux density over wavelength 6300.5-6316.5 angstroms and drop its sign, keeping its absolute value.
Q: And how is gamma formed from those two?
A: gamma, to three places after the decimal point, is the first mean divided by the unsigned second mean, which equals 0.997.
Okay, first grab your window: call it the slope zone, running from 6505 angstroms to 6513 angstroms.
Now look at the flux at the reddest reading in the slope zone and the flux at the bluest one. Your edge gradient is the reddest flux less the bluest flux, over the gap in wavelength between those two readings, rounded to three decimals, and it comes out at 0.010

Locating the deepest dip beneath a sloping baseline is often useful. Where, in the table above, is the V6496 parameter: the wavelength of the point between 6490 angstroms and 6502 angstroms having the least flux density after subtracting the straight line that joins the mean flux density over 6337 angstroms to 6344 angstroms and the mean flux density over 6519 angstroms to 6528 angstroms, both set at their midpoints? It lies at 6497.22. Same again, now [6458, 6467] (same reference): 6465.88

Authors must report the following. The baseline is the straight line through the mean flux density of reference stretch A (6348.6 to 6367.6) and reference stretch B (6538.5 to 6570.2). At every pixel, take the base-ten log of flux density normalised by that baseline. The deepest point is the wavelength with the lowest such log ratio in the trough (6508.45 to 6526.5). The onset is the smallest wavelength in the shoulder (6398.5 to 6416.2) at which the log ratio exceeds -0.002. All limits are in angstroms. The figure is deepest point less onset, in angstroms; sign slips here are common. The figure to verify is 119.0 angstroms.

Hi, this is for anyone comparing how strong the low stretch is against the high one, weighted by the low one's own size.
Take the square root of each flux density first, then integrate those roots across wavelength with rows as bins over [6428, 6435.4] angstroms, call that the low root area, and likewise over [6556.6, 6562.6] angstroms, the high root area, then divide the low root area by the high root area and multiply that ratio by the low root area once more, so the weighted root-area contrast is 28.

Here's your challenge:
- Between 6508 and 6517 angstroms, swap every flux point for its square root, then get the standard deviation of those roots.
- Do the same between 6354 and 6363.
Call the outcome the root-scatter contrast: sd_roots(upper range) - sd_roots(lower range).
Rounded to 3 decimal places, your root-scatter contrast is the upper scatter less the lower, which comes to -0.004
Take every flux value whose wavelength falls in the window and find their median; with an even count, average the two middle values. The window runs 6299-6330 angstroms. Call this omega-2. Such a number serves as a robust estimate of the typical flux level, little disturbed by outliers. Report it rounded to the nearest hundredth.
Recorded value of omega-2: 8.68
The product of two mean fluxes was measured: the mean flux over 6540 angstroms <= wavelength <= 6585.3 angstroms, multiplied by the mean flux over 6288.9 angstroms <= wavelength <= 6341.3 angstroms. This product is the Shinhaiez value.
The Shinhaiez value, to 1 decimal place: 72.5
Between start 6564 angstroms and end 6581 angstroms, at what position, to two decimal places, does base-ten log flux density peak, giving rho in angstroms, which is 6580.02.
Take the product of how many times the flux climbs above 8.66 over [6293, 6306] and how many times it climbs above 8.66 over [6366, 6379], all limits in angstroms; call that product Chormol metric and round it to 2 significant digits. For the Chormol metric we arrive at 81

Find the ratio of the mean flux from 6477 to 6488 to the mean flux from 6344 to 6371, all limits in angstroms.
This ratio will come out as 0.990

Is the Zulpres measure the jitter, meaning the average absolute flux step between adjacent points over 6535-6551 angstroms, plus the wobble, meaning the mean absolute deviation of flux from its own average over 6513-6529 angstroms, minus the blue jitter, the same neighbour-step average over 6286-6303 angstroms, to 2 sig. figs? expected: 0.025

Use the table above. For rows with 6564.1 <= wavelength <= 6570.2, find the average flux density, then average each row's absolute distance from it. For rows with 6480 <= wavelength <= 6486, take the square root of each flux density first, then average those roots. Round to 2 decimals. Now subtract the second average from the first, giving -2.82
